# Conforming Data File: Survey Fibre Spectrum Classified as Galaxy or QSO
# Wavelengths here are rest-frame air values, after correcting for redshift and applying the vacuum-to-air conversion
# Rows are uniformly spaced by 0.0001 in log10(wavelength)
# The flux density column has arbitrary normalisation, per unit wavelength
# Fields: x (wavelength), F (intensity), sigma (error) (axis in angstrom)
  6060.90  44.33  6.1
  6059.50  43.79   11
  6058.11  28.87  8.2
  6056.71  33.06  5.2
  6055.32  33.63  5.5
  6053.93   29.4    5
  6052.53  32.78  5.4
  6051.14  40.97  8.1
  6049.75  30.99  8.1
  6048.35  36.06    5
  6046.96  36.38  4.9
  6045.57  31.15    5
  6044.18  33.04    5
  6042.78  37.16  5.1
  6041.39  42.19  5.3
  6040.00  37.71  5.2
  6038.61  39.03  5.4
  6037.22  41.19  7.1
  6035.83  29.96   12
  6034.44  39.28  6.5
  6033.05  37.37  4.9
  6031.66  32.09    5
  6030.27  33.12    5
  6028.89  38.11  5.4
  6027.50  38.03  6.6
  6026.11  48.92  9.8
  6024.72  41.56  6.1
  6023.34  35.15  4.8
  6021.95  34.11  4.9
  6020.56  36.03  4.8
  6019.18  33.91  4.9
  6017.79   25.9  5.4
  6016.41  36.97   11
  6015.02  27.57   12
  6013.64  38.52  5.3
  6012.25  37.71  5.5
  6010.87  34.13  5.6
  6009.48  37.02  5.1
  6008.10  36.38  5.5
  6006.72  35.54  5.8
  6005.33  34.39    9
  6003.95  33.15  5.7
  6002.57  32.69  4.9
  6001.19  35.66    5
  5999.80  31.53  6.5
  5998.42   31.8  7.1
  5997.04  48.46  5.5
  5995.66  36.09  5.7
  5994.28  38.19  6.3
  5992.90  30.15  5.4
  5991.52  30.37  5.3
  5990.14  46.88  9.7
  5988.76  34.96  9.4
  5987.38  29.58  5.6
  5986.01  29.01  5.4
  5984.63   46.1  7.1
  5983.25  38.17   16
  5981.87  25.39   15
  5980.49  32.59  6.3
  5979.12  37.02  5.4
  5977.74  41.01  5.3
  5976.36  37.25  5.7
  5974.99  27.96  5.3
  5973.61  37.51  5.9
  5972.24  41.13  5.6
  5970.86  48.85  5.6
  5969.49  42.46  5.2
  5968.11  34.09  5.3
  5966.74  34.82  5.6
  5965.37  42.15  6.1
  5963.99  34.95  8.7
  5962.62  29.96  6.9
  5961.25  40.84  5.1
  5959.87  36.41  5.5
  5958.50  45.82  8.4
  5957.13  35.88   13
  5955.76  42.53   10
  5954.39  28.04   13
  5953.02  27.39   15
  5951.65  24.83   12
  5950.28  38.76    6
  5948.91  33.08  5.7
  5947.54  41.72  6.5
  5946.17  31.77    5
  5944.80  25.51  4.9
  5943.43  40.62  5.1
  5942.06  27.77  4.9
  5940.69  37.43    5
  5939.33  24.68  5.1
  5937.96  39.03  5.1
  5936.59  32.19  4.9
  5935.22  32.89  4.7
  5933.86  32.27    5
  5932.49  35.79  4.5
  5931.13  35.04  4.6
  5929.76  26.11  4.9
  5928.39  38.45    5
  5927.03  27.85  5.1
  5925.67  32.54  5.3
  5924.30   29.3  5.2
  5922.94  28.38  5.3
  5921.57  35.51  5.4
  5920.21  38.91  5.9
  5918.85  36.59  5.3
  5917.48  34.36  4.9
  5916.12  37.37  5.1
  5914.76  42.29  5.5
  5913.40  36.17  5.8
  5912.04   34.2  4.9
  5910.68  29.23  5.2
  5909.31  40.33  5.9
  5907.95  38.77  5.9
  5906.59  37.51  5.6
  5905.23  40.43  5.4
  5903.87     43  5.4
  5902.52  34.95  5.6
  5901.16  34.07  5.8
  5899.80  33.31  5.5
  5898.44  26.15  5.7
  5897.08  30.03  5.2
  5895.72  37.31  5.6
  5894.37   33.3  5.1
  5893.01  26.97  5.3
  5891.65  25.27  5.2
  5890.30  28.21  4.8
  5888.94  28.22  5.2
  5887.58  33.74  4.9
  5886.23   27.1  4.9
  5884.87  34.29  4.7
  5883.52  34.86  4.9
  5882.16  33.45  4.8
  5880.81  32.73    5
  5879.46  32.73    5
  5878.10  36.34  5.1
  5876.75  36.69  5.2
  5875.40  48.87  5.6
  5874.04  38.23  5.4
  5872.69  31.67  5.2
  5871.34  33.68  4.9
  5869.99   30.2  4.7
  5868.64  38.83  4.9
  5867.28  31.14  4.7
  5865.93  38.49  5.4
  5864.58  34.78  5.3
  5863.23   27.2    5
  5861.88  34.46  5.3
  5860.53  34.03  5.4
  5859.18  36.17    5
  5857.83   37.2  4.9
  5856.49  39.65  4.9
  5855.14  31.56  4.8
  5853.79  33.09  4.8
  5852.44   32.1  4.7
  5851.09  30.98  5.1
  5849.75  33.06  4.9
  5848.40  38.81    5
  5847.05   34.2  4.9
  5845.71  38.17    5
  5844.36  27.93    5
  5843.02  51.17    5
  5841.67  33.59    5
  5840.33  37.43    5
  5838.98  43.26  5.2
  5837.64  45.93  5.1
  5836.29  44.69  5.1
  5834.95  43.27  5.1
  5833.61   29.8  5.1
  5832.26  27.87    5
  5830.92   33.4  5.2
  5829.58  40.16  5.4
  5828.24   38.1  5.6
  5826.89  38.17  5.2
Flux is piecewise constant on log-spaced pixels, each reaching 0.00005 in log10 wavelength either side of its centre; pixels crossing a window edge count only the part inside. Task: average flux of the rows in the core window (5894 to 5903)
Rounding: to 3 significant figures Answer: 32.7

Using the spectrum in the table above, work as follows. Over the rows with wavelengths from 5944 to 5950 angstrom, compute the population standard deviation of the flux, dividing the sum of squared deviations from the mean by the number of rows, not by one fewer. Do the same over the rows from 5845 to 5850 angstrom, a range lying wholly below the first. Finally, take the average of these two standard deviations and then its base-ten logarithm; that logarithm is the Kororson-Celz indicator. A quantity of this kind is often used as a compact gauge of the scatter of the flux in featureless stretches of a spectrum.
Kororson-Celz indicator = 0.616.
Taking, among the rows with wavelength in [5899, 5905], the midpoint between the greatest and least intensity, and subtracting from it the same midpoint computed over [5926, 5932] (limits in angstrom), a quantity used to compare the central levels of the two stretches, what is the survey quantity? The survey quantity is 5.9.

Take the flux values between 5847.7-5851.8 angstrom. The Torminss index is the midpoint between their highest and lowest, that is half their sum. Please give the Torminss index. 34.9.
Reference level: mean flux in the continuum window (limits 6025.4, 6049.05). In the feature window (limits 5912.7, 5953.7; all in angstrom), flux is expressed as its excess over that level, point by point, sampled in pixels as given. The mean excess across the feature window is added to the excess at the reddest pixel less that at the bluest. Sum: -12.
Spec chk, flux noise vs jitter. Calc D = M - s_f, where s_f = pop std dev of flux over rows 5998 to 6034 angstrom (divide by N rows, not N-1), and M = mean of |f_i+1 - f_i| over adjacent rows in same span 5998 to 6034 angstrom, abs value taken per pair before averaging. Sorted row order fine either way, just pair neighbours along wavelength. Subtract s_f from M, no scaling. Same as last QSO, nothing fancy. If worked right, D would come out -0.3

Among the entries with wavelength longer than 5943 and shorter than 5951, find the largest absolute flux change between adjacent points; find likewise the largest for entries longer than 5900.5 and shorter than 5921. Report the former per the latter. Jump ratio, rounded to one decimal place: 1.4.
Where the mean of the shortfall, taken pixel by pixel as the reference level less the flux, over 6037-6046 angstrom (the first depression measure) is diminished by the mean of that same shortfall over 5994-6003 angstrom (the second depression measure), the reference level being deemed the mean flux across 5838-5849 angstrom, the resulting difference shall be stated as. -1.0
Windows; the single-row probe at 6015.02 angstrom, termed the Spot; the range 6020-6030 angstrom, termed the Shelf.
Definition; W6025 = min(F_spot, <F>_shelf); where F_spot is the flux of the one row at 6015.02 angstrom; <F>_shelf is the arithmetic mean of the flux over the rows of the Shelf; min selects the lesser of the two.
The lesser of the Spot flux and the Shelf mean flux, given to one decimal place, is 27.6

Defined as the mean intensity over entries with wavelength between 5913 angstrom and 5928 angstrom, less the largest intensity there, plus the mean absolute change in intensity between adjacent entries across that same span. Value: -4.0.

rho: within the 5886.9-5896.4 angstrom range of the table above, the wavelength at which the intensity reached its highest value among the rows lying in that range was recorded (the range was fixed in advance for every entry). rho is 5895.72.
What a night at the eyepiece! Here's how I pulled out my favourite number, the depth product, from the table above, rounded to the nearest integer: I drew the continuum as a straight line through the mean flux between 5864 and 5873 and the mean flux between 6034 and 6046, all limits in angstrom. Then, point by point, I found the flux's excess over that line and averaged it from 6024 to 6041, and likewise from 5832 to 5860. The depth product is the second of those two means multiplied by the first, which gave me 4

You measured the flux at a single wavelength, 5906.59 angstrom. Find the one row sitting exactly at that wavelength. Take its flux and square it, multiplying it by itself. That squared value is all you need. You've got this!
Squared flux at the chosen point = 1407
